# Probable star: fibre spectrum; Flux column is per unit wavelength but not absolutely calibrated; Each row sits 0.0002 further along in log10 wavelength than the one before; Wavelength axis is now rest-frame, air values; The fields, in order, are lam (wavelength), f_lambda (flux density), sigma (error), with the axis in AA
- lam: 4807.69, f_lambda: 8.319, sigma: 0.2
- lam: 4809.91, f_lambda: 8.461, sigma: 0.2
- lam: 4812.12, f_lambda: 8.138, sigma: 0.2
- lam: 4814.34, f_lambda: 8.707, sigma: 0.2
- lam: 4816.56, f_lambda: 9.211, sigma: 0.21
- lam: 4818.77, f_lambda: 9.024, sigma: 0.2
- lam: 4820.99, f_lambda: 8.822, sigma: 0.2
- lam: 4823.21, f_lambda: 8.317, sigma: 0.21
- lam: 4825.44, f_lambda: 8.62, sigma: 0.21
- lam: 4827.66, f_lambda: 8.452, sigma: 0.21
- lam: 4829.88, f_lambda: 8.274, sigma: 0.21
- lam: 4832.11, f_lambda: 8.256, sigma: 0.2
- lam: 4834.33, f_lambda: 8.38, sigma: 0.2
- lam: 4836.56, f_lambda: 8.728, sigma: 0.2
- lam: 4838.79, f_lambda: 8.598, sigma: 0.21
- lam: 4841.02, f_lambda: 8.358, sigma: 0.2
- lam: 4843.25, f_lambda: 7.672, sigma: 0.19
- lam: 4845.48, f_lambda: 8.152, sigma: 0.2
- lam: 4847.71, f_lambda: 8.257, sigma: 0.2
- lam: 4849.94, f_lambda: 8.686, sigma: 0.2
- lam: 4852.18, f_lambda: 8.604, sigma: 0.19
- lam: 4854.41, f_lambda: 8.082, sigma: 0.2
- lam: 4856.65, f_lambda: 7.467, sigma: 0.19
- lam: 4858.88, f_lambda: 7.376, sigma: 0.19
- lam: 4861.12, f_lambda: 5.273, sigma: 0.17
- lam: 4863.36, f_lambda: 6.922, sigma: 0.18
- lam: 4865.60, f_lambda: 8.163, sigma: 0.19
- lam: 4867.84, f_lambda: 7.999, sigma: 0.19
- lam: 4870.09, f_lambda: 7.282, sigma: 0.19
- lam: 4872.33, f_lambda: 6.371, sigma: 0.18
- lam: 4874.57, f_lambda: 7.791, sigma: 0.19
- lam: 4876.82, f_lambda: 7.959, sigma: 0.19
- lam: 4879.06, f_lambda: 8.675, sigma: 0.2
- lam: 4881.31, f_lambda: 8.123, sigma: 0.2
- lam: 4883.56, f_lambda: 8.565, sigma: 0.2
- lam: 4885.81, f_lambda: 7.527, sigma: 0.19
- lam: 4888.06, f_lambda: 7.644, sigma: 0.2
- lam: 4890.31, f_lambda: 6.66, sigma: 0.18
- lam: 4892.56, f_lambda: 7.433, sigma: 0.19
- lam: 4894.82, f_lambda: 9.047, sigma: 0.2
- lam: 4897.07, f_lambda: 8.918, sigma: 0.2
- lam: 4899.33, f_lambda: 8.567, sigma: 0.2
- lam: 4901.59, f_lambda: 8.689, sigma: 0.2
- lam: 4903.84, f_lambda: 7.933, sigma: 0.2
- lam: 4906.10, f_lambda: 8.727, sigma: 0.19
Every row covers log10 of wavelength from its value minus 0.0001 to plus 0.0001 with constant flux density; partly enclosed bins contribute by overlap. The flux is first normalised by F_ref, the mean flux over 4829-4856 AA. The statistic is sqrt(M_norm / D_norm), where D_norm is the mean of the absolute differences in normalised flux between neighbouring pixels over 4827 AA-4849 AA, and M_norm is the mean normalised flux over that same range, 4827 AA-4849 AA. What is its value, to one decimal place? 5.7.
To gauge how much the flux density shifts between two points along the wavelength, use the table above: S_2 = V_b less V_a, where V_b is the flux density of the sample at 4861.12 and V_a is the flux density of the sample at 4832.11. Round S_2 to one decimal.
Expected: -3.0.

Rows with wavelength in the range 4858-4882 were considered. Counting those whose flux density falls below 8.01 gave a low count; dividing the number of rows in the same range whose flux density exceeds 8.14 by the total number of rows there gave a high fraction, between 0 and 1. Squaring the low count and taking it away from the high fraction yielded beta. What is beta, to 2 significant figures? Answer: -64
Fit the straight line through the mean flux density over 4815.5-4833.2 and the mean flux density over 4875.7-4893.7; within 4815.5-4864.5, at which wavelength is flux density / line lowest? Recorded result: 4861.12 AA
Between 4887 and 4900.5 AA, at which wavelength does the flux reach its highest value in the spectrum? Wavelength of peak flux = 4894.82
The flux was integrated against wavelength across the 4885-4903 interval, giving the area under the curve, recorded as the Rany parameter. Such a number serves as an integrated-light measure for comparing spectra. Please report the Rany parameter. 145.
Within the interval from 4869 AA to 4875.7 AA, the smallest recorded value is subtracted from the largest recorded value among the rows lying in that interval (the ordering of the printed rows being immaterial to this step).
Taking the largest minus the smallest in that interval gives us 1.4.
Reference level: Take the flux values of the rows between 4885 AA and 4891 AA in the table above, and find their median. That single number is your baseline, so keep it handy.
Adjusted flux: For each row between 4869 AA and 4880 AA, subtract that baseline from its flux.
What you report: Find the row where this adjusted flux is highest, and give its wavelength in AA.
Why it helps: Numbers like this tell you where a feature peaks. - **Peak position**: 4879.06 AA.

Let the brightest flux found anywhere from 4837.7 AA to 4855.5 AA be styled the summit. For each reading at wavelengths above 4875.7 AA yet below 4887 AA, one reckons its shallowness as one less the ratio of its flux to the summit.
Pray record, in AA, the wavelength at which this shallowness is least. 4879.06 AA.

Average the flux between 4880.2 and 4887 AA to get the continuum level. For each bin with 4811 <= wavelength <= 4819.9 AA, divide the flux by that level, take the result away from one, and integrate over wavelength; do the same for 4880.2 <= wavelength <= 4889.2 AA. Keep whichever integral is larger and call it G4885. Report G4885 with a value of 0.1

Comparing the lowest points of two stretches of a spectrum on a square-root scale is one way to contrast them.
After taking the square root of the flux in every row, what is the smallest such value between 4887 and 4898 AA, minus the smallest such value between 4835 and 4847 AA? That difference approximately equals -0.19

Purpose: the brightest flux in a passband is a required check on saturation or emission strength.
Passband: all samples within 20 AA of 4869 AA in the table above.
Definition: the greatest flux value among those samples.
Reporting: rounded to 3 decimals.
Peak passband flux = 8.686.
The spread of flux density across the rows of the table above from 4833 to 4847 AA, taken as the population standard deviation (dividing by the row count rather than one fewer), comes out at 0.34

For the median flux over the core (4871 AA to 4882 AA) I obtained 8.0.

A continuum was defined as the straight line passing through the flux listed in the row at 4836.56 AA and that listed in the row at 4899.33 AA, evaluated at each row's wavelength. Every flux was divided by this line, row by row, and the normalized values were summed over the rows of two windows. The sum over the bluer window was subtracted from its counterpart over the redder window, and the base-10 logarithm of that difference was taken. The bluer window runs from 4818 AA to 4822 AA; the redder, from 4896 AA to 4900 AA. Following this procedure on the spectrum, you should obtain -2.3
